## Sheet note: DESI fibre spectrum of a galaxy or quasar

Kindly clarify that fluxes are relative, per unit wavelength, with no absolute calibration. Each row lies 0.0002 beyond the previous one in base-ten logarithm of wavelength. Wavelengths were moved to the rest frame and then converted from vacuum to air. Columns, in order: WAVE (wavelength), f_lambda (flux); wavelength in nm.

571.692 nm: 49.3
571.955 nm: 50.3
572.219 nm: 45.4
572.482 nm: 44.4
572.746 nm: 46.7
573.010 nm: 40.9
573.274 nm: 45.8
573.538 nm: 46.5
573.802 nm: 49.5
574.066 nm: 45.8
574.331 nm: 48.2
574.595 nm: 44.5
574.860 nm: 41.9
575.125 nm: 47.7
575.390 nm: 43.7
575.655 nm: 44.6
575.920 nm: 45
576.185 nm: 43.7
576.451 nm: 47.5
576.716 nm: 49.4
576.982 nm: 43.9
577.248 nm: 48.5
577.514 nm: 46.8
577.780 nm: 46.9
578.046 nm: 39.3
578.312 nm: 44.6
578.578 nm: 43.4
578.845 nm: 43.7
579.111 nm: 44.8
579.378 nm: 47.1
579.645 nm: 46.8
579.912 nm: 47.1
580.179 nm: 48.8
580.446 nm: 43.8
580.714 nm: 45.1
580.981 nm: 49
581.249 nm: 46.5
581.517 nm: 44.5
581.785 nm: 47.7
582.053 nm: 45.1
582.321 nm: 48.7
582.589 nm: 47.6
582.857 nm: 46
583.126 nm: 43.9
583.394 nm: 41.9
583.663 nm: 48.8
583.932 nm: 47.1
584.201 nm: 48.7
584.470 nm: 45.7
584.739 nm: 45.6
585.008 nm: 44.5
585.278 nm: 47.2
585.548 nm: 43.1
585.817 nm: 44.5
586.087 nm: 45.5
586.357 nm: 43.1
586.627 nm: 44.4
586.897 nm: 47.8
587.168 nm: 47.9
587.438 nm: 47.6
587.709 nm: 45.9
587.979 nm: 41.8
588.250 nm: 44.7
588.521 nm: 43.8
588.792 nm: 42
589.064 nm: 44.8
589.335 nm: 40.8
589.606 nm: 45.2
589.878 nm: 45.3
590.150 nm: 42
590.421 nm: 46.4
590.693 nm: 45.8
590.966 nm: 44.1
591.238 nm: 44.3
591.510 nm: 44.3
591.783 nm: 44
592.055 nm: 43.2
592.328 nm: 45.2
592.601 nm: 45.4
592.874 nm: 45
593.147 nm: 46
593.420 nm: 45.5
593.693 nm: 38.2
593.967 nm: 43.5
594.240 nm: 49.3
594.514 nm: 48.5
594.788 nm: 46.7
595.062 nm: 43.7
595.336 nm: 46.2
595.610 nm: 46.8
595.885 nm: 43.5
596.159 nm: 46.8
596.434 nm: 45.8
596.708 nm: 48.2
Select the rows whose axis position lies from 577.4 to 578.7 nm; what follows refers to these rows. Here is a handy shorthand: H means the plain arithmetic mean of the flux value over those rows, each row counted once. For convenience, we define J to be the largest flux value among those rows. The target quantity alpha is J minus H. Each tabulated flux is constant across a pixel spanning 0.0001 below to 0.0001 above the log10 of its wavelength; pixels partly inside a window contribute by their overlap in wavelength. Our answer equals 2.7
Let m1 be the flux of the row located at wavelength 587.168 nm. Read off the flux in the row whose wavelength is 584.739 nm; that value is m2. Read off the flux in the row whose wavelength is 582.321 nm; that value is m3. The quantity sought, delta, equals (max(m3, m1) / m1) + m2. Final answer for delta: 47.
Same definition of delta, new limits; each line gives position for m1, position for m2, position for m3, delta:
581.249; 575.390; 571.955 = 45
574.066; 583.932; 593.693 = 48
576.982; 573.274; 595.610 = 47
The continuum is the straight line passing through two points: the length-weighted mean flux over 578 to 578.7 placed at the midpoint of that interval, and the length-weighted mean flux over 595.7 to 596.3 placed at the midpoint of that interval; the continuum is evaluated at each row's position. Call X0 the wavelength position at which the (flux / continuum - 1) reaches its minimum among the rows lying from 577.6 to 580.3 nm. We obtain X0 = 578.046 nm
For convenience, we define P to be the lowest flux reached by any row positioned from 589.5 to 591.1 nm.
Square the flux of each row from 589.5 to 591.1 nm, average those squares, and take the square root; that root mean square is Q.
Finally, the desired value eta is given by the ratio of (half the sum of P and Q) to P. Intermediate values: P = 42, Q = 44.8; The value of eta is 1.03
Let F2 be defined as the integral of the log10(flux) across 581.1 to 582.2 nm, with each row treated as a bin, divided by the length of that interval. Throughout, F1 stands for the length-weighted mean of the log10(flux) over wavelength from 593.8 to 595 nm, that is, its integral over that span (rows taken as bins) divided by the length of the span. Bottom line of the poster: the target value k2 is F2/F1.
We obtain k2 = 1.00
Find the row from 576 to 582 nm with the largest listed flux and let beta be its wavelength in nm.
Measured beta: 576.716 nm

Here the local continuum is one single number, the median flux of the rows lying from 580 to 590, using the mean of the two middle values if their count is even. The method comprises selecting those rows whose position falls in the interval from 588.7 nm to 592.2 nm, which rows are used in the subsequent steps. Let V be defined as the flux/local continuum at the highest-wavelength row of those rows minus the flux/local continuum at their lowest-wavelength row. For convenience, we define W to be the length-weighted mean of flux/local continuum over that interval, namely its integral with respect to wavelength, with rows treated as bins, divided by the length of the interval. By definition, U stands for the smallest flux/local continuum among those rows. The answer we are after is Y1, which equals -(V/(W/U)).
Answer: -0.025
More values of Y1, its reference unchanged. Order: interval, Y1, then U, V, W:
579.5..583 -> 0.017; 0.967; -0.018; 1.03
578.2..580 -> -0.053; 0.958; 0.055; 1.00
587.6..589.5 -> 0.106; 0.901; -0.113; 0.96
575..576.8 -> -0.036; 0.965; 0.038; 1.01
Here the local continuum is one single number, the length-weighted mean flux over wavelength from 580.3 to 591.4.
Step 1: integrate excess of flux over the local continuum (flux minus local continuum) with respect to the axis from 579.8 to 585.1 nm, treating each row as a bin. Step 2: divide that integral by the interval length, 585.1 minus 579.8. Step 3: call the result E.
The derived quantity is 1.0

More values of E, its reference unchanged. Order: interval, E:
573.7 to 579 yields 0.1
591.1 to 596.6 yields -0.2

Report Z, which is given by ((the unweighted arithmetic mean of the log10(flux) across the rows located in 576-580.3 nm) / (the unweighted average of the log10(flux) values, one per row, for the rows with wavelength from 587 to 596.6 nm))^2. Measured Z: 1.01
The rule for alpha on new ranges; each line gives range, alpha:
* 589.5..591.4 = 1.7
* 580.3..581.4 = 2.9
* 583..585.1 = 3.0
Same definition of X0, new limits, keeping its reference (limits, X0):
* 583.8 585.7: 585.548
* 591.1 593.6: 592.055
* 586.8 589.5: 589.335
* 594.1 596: 595.885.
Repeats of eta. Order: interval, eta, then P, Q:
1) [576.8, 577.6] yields 1.03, 43.9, 46.4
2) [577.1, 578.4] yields 1.08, 39.3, 45.3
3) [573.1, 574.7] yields 1.03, 44.5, 46.7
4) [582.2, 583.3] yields 1.03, 43.9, 46.6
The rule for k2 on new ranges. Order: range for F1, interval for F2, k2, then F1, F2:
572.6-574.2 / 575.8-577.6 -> 1.00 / 1.66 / 1.666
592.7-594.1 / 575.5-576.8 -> 1.01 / 1.64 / 1.662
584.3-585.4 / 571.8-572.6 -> 1.01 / 1.66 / 1.671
